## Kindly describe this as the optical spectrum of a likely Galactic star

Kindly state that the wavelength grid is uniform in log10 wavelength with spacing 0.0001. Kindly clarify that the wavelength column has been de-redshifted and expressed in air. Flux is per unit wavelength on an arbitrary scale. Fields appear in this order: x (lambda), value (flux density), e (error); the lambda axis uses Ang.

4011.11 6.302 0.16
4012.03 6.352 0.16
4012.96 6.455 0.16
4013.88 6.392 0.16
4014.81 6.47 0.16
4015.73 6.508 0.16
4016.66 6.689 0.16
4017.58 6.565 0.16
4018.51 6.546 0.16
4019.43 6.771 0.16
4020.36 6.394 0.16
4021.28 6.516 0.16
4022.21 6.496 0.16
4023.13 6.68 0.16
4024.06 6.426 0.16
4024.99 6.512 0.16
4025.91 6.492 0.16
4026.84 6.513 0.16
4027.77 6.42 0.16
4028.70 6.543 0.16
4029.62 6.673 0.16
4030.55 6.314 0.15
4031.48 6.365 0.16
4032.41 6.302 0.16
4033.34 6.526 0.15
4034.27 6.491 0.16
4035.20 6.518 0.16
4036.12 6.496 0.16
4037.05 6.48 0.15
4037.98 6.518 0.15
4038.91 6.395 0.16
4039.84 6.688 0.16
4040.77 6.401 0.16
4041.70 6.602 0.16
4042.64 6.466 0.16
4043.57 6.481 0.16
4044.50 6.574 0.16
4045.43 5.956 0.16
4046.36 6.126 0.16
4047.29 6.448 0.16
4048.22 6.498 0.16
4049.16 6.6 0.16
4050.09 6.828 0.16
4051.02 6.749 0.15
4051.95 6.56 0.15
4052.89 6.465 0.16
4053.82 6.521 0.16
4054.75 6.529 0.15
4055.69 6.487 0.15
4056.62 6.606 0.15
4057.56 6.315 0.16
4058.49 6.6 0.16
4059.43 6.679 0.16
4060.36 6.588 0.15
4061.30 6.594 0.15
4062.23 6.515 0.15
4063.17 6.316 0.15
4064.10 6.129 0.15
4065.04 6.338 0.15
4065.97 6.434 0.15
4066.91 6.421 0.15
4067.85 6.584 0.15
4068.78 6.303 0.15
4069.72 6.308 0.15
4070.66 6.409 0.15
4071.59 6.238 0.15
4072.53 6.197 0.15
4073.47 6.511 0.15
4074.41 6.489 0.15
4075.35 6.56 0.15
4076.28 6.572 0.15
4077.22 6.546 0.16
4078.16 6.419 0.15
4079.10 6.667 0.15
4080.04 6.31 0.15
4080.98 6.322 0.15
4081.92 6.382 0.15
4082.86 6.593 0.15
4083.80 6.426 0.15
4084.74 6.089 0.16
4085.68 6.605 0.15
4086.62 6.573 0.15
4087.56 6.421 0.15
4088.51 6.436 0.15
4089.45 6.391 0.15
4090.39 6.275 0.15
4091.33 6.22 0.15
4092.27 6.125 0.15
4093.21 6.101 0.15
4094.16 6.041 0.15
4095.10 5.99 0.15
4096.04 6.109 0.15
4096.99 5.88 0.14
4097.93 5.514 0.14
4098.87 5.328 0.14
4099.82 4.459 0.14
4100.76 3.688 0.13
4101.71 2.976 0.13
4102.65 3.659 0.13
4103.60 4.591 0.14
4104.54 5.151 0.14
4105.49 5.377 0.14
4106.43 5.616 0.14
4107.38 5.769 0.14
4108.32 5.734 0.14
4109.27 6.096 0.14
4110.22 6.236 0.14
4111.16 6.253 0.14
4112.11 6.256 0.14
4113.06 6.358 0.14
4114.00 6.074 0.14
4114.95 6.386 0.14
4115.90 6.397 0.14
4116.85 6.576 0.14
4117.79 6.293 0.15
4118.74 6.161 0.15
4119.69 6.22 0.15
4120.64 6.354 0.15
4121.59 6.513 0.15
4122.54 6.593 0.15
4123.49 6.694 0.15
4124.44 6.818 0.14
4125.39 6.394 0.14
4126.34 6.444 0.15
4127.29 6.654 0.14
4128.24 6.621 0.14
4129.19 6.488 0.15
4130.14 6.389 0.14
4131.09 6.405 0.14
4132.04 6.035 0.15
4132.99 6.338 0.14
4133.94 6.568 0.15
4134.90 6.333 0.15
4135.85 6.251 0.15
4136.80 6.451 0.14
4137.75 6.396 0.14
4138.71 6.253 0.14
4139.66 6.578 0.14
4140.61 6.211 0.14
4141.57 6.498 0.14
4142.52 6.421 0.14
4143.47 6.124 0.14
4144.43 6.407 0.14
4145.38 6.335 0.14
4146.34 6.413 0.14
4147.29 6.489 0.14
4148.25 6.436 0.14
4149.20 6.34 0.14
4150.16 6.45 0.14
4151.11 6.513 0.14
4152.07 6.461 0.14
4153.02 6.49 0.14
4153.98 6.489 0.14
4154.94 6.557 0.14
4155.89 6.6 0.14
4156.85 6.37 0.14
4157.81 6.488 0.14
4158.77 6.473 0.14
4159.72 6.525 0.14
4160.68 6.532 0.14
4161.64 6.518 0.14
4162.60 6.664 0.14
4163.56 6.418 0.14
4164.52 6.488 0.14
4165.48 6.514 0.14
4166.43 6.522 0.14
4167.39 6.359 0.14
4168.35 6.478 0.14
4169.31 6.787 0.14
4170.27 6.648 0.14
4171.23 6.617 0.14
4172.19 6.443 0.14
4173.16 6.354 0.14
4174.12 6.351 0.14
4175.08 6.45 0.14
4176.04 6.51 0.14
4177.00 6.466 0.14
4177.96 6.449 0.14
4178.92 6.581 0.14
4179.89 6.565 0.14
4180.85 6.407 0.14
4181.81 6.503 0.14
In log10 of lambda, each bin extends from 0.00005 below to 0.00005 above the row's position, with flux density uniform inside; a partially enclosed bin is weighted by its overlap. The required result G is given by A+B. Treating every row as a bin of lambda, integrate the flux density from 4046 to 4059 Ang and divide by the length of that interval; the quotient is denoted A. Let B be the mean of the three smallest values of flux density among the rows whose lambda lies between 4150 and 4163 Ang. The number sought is 13.0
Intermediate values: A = 6.52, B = 6.43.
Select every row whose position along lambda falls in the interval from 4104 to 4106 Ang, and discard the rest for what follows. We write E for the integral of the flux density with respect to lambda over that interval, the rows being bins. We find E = 11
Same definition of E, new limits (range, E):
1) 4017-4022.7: 37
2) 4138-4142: 25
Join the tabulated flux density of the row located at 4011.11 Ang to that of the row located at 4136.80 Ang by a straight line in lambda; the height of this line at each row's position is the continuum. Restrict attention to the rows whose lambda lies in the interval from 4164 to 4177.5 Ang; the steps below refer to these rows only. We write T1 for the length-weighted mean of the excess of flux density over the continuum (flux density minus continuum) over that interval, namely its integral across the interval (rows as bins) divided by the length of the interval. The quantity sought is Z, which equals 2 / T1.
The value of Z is 267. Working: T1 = 0.01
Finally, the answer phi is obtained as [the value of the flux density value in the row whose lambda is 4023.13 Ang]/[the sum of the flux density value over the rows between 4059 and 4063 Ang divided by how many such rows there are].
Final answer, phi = 1.01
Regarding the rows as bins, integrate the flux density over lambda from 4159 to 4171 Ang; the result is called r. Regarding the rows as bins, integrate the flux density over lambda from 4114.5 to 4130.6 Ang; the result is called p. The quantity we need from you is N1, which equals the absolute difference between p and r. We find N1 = 26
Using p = 104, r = 79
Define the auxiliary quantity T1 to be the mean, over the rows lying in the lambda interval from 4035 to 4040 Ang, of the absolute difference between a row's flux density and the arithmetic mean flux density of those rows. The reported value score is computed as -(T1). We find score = -0.059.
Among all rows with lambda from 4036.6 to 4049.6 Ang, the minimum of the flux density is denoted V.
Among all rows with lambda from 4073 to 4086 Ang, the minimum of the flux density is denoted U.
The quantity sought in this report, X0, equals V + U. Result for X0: 12.0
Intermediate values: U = 6.089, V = 5.956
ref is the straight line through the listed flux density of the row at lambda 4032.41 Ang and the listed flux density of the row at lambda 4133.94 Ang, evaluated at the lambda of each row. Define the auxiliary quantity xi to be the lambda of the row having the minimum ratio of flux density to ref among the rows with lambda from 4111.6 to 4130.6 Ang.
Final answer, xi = 4114.00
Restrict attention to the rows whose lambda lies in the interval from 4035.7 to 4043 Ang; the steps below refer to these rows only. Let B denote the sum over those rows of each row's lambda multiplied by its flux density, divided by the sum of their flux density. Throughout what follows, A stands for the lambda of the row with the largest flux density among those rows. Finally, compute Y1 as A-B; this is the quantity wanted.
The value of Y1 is 0.5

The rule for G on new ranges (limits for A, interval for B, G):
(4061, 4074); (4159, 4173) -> 12.8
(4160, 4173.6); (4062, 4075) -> 12.7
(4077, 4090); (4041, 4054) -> 12.6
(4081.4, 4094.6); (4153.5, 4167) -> 12.8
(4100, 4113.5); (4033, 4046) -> 11.5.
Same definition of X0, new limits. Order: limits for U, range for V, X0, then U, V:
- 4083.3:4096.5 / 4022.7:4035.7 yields 12.3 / 5.99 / 6.302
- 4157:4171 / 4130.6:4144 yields 12.4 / 6.359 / 6.035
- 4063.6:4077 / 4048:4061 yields 12.4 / 6.129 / 6.315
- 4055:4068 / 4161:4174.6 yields 12.5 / 6.129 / 6.351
